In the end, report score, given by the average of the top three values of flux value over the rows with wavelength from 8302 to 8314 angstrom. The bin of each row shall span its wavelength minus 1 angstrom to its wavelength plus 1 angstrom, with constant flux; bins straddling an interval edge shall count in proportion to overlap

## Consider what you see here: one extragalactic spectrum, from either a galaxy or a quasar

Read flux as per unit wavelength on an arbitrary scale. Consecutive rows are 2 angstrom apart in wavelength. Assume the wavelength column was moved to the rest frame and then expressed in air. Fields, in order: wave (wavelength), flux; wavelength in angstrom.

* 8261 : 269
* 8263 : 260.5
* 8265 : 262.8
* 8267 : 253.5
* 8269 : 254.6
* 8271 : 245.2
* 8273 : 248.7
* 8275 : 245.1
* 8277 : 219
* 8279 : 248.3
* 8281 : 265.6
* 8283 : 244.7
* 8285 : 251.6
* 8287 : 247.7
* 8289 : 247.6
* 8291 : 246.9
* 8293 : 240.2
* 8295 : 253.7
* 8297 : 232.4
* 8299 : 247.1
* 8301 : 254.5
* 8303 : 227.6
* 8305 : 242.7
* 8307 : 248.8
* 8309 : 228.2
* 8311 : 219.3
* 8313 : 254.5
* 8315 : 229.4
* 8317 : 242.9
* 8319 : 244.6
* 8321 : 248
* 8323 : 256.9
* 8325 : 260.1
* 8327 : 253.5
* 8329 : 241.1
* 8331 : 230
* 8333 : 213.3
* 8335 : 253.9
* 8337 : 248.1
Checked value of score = 249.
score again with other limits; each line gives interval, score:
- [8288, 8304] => 252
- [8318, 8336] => 257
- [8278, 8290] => 255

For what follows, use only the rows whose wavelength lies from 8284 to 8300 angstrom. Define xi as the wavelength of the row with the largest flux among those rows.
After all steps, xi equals 8295 angstrom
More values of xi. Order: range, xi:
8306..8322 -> 8313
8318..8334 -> 8325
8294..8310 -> 8301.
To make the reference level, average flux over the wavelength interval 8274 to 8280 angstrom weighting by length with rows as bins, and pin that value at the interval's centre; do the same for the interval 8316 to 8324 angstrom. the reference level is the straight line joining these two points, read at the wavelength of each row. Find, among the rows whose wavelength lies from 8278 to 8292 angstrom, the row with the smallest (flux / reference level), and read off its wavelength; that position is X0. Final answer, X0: 8283 angstrom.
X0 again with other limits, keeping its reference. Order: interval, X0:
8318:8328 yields 8319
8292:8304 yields 8303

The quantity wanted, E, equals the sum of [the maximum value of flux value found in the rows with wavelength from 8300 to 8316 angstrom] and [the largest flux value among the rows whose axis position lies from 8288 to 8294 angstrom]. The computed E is 502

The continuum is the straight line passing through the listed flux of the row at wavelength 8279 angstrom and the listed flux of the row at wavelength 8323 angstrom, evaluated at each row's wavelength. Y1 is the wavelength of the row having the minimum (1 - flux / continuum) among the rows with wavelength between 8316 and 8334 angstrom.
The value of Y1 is 8325 angstrom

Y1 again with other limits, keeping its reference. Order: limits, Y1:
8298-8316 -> 8301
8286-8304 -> 8295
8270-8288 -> 8281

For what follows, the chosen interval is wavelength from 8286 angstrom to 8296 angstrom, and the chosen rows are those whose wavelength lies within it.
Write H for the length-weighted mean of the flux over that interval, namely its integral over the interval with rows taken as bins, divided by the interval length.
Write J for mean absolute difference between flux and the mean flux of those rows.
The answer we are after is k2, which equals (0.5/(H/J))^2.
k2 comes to 0.0000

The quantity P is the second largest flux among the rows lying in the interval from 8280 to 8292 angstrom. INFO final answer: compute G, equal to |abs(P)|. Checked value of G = 252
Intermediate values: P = 251.6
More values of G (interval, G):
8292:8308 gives 254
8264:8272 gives 255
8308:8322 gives 248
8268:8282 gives 255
